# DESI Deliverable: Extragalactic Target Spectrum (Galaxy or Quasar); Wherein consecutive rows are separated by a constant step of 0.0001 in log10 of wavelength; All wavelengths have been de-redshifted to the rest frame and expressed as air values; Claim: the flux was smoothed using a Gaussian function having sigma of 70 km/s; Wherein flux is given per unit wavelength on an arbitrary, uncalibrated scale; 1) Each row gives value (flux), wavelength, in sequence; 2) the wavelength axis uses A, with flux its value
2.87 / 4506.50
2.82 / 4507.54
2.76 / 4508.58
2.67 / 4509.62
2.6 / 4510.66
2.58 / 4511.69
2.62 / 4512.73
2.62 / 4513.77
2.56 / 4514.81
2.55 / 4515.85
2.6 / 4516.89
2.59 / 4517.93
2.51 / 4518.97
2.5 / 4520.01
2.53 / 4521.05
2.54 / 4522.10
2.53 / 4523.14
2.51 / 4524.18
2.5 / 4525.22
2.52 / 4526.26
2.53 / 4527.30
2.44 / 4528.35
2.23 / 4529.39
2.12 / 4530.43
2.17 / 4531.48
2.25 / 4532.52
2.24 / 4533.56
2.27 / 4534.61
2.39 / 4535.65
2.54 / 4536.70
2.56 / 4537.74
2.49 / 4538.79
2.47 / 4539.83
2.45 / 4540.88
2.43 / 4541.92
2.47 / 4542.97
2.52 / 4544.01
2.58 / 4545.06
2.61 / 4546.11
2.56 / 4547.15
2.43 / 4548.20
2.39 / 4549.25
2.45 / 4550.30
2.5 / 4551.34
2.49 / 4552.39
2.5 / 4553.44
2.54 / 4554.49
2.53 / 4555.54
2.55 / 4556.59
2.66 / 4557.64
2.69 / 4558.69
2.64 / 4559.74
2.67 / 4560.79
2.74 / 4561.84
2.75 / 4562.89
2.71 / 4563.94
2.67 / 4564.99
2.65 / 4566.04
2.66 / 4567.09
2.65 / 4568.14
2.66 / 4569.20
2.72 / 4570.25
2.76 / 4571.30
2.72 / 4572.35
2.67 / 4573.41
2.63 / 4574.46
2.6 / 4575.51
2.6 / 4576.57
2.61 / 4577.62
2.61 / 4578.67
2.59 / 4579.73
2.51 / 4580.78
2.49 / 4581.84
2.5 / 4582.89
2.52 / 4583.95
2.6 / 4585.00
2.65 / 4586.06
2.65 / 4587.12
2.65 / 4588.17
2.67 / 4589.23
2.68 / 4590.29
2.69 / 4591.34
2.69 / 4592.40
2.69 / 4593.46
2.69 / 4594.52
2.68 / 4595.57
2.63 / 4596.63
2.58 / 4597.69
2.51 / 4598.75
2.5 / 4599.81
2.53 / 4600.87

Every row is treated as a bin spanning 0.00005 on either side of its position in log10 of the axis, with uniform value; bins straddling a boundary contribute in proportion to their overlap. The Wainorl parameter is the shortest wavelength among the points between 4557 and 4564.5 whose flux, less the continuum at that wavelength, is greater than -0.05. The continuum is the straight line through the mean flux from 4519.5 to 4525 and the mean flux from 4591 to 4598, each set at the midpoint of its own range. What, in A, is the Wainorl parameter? 4557.64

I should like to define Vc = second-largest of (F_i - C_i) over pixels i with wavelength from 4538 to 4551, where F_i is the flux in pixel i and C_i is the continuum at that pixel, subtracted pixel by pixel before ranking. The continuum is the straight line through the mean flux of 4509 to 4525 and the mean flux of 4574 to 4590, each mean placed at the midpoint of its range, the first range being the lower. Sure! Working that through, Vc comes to 0.002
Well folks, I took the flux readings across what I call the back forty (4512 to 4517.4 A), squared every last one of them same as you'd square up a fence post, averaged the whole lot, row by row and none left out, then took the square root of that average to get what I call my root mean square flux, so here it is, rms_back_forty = 2.59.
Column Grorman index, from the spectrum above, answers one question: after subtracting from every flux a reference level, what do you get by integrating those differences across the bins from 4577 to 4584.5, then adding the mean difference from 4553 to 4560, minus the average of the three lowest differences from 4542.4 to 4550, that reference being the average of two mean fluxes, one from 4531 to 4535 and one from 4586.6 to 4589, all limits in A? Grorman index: 0.94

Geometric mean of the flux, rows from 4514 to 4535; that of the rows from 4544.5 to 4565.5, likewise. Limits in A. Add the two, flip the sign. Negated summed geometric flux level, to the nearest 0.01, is -5.01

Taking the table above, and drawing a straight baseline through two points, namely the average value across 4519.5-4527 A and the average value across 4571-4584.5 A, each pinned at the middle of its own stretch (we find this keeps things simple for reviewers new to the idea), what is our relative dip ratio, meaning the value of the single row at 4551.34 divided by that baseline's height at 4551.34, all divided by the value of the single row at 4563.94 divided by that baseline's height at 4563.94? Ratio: 0.93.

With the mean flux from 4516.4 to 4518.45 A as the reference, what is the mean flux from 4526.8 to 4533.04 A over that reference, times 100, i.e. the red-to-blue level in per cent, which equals 88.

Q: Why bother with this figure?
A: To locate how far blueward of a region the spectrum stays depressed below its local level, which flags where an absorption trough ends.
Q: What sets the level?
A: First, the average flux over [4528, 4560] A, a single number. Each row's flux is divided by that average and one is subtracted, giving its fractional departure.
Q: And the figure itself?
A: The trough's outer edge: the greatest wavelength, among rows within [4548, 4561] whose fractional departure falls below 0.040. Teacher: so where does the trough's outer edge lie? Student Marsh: 4556.59 A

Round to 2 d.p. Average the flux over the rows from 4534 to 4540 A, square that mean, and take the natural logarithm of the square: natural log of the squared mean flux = 1.79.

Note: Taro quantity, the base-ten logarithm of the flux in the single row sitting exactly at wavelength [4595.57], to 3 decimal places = 0.428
